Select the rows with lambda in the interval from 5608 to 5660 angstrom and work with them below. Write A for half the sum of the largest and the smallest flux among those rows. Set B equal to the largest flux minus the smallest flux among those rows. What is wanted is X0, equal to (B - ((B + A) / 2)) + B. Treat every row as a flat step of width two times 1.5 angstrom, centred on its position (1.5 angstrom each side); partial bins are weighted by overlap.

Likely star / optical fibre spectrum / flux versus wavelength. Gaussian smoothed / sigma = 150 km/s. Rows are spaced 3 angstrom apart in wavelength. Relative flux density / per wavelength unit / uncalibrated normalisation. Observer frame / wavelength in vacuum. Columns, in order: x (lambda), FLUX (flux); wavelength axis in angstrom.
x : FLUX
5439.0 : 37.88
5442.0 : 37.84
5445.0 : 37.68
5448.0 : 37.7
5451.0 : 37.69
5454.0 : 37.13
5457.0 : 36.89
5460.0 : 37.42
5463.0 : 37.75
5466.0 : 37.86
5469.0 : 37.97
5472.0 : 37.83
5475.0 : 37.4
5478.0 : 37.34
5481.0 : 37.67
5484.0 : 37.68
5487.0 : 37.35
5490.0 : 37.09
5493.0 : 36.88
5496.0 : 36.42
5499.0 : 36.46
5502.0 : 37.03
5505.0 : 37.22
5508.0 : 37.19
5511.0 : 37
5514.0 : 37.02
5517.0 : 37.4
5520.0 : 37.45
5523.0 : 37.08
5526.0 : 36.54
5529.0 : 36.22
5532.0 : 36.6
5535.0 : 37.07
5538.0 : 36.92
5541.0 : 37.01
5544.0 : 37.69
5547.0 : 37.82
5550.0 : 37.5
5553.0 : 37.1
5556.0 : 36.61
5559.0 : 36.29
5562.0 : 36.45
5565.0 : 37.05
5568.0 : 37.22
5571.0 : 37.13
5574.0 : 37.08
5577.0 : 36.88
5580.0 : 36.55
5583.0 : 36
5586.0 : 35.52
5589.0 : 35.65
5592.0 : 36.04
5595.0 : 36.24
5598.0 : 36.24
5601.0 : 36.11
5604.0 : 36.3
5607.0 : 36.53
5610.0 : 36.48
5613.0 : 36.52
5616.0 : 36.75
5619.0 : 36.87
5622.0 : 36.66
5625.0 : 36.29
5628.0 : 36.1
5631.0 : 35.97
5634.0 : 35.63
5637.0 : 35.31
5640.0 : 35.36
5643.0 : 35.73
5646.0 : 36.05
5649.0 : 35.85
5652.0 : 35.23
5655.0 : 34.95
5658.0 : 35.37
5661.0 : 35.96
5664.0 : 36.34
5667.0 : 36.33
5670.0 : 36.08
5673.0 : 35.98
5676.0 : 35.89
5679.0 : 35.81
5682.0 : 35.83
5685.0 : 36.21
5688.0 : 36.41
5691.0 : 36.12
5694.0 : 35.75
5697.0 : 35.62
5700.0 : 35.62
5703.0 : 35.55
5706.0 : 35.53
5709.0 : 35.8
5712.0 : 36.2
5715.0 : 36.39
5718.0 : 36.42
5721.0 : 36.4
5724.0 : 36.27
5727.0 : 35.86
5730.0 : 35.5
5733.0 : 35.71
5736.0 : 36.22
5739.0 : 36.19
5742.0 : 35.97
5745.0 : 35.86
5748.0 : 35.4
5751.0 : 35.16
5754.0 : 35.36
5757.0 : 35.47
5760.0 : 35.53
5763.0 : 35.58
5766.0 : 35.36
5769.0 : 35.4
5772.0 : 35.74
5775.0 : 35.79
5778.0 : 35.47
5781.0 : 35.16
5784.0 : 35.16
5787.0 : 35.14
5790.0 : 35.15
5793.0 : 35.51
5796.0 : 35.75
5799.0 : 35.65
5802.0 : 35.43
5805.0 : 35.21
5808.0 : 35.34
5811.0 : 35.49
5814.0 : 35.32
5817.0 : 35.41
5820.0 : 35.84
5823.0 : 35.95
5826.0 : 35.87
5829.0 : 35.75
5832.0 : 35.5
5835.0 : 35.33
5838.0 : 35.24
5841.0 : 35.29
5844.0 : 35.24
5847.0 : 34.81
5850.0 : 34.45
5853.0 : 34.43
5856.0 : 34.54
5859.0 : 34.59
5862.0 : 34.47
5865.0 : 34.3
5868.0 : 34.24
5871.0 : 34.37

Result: -15.1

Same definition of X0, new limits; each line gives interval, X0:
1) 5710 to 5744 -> -16.6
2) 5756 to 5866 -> -15.1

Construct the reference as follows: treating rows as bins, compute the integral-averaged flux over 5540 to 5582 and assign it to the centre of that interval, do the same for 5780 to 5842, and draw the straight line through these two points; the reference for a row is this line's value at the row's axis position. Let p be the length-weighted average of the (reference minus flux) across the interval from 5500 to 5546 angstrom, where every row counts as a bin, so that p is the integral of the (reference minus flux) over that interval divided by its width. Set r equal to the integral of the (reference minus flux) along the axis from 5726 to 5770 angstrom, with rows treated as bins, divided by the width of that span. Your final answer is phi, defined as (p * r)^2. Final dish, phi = 0.002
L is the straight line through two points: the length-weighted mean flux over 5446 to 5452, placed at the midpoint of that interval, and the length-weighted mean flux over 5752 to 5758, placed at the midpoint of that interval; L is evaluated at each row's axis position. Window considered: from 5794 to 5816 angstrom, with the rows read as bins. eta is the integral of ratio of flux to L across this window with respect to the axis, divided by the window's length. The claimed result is 1.01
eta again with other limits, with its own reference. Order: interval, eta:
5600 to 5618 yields 1.00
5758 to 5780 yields 1.01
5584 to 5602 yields 0.98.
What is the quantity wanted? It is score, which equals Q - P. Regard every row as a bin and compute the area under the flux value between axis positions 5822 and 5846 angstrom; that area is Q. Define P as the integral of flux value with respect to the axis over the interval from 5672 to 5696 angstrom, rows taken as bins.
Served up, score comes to -12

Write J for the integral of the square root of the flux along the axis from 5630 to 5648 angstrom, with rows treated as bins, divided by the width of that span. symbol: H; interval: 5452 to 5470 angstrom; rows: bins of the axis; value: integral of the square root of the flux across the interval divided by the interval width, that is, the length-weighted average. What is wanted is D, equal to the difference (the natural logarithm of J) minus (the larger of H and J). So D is -4.34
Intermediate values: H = 6.12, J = 5.97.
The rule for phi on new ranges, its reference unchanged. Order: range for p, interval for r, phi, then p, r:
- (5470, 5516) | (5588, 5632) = 0.010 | 0.26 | 0.38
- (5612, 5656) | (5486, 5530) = 0.054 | 0.60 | 0.39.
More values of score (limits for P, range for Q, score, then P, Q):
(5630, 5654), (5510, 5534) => 31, 855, 886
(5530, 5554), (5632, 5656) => -40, 893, 853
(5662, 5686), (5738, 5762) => -11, 865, 855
